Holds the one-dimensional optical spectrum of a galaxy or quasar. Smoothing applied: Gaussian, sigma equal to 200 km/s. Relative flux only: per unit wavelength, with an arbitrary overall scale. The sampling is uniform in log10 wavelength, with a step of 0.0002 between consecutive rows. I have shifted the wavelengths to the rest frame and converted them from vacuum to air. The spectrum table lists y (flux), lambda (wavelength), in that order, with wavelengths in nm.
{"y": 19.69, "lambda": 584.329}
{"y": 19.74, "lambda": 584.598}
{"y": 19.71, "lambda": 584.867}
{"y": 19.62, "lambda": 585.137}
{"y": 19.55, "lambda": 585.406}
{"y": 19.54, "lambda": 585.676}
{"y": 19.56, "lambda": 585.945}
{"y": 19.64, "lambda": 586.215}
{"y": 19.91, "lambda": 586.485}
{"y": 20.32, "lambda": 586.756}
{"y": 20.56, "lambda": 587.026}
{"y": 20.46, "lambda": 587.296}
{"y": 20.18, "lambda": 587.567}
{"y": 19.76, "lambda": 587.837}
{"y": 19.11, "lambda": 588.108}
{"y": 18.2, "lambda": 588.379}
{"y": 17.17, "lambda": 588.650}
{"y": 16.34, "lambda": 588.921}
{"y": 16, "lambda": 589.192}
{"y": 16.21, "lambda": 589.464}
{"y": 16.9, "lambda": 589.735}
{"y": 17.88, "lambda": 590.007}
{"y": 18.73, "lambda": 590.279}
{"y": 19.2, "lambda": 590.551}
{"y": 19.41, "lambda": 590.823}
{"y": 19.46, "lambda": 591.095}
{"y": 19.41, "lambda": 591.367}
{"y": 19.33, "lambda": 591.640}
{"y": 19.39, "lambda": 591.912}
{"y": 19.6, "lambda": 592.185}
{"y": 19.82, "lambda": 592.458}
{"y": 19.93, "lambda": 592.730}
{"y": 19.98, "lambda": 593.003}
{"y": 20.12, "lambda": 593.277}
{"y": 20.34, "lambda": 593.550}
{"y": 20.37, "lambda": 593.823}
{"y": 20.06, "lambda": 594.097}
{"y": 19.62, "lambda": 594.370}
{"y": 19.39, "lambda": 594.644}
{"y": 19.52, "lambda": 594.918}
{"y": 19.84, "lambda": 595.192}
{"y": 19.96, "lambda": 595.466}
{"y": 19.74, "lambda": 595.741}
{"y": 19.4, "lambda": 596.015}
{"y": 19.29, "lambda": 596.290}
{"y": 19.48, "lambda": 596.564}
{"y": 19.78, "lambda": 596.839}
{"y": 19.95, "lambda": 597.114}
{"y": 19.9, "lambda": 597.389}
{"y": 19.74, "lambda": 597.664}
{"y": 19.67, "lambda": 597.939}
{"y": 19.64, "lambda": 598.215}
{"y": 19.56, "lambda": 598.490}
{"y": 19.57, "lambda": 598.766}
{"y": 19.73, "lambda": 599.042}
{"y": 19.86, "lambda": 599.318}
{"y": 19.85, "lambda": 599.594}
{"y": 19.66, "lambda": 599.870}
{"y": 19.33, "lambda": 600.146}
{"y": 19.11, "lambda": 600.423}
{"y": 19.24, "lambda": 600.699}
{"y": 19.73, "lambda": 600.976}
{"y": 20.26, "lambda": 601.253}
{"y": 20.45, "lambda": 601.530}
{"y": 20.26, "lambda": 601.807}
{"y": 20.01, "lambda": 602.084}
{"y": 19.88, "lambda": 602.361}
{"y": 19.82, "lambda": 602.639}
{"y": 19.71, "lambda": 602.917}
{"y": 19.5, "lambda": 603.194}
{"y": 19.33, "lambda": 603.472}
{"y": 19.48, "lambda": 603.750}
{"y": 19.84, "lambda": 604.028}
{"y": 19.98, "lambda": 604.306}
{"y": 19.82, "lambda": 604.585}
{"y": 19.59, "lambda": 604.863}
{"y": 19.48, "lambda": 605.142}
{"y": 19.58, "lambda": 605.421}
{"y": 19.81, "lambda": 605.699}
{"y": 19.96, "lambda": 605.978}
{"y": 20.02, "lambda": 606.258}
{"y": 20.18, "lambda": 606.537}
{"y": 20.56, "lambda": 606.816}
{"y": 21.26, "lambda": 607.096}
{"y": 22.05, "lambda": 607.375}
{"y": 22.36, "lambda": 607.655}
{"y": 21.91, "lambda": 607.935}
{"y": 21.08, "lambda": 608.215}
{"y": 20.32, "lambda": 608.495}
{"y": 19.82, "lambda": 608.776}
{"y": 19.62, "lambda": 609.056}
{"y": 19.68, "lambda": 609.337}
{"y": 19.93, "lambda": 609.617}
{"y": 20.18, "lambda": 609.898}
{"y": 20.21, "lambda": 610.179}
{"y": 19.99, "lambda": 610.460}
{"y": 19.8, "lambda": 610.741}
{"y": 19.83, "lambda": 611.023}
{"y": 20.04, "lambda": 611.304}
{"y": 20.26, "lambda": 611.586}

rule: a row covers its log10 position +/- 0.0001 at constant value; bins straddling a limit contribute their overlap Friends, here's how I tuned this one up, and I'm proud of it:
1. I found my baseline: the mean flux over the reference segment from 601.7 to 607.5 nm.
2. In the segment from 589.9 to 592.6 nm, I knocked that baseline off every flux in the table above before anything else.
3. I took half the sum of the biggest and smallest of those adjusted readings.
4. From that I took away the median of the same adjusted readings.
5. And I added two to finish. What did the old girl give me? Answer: 1.45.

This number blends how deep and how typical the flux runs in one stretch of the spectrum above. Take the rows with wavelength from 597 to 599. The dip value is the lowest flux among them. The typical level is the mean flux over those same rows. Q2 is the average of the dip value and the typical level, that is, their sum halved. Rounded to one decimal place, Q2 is 19.6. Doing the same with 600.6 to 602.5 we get 19.6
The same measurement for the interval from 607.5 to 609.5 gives 20.2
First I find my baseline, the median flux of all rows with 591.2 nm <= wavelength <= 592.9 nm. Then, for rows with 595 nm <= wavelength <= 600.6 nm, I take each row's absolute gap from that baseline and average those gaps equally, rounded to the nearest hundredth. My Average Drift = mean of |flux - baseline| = 0.24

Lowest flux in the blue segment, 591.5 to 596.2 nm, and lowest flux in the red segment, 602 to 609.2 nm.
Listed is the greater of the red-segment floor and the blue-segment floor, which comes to 19.3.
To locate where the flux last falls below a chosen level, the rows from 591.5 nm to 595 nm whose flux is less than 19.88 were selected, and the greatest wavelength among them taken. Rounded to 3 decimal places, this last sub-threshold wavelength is 594.918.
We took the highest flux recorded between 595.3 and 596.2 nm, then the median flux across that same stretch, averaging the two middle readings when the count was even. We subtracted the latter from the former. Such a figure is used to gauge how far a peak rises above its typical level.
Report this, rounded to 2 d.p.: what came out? 0.22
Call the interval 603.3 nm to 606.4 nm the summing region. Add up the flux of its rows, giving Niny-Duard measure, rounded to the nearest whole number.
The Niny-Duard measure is 217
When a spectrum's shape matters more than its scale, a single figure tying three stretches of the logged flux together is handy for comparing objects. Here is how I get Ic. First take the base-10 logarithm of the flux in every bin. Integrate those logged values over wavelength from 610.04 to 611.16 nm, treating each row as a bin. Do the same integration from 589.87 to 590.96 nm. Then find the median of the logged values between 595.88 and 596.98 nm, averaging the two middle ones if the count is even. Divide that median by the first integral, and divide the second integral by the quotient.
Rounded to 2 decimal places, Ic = 1.57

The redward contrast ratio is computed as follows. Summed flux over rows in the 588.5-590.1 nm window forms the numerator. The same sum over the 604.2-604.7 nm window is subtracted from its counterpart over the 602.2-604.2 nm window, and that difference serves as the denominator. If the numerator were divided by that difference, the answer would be 1.0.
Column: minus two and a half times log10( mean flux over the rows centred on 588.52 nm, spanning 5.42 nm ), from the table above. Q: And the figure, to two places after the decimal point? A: -3.18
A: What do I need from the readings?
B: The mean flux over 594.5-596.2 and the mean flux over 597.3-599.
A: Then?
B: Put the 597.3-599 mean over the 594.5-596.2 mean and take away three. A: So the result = -2.00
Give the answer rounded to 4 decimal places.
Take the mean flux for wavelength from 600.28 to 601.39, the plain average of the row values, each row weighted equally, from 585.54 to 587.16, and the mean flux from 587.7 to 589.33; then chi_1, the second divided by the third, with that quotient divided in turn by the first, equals 0.0573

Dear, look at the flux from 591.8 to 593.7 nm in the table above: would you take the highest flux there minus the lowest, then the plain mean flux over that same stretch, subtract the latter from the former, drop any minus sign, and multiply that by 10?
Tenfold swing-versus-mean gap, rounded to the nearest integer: 189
